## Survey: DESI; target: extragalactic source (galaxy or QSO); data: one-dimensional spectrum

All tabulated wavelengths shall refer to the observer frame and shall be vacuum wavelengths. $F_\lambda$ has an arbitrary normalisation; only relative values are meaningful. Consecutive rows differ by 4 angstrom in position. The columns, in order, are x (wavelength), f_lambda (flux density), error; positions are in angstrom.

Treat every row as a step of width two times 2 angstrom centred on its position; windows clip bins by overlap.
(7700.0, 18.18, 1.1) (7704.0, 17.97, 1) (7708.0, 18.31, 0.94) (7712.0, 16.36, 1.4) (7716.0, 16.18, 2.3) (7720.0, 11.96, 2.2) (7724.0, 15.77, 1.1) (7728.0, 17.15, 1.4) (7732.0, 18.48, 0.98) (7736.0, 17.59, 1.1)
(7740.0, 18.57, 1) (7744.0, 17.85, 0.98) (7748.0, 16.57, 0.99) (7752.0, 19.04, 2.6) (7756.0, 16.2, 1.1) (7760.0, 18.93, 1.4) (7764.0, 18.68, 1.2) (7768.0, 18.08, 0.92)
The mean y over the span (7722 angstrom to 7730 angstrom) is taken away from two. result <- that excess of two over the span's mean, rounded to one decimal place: -14.5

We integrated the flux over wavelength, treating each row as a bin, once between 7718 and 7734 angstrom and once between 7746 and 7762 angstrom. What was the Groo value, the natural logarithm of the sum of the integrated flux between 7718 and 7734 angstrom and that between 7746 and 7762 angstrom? 6.28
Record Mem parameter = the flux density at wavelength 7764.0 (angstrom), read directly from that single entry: 18.68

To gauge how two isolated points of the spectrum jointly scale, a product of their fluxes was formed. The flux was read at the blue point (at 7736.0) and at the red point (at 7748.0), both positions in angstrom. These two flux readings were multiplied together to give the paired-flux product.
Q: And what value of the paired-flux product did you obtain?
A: 291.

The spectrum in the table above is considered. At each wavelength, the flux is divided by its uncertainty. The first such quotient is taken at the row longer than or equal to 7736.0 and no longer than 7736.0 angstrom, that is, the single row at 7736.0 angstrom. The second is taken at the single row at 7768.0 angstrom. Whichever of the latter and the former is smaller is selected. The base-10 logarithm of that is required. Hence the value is 1.20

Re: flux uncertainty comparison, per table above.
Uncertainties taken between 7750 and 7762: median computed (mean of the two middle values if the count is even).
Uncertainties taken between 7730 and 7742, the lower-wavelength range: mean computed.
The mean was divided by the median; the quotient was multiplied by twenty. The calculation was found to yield 15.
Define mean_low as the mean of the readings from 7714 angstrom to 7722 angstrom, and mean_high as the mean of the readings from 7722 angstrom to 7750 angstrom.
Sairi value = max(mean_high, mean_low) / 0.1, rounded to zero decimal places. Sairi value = 174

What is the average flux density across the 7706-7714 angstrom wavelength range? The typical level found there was 17.3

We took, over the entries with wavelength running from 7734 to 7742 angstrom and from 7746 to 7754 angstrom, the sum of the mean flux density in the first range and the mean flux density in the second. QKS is 35.9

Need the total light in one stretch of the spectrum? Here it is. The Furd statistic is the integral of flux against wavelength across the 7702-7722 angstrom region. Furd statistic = 323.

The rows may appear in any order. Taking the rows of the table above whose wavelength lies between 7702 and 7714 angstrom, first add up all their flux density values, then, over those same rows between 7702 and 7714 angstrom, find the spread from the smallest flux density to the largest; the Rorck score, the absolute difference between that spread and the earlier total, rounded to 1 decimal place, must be 50.7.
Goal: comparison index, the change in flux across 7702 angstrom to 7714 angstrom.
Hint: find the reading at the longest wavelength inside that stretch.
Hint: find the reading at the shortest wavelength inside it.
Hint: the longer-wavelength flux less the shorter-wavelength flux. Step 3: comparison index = -1.6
